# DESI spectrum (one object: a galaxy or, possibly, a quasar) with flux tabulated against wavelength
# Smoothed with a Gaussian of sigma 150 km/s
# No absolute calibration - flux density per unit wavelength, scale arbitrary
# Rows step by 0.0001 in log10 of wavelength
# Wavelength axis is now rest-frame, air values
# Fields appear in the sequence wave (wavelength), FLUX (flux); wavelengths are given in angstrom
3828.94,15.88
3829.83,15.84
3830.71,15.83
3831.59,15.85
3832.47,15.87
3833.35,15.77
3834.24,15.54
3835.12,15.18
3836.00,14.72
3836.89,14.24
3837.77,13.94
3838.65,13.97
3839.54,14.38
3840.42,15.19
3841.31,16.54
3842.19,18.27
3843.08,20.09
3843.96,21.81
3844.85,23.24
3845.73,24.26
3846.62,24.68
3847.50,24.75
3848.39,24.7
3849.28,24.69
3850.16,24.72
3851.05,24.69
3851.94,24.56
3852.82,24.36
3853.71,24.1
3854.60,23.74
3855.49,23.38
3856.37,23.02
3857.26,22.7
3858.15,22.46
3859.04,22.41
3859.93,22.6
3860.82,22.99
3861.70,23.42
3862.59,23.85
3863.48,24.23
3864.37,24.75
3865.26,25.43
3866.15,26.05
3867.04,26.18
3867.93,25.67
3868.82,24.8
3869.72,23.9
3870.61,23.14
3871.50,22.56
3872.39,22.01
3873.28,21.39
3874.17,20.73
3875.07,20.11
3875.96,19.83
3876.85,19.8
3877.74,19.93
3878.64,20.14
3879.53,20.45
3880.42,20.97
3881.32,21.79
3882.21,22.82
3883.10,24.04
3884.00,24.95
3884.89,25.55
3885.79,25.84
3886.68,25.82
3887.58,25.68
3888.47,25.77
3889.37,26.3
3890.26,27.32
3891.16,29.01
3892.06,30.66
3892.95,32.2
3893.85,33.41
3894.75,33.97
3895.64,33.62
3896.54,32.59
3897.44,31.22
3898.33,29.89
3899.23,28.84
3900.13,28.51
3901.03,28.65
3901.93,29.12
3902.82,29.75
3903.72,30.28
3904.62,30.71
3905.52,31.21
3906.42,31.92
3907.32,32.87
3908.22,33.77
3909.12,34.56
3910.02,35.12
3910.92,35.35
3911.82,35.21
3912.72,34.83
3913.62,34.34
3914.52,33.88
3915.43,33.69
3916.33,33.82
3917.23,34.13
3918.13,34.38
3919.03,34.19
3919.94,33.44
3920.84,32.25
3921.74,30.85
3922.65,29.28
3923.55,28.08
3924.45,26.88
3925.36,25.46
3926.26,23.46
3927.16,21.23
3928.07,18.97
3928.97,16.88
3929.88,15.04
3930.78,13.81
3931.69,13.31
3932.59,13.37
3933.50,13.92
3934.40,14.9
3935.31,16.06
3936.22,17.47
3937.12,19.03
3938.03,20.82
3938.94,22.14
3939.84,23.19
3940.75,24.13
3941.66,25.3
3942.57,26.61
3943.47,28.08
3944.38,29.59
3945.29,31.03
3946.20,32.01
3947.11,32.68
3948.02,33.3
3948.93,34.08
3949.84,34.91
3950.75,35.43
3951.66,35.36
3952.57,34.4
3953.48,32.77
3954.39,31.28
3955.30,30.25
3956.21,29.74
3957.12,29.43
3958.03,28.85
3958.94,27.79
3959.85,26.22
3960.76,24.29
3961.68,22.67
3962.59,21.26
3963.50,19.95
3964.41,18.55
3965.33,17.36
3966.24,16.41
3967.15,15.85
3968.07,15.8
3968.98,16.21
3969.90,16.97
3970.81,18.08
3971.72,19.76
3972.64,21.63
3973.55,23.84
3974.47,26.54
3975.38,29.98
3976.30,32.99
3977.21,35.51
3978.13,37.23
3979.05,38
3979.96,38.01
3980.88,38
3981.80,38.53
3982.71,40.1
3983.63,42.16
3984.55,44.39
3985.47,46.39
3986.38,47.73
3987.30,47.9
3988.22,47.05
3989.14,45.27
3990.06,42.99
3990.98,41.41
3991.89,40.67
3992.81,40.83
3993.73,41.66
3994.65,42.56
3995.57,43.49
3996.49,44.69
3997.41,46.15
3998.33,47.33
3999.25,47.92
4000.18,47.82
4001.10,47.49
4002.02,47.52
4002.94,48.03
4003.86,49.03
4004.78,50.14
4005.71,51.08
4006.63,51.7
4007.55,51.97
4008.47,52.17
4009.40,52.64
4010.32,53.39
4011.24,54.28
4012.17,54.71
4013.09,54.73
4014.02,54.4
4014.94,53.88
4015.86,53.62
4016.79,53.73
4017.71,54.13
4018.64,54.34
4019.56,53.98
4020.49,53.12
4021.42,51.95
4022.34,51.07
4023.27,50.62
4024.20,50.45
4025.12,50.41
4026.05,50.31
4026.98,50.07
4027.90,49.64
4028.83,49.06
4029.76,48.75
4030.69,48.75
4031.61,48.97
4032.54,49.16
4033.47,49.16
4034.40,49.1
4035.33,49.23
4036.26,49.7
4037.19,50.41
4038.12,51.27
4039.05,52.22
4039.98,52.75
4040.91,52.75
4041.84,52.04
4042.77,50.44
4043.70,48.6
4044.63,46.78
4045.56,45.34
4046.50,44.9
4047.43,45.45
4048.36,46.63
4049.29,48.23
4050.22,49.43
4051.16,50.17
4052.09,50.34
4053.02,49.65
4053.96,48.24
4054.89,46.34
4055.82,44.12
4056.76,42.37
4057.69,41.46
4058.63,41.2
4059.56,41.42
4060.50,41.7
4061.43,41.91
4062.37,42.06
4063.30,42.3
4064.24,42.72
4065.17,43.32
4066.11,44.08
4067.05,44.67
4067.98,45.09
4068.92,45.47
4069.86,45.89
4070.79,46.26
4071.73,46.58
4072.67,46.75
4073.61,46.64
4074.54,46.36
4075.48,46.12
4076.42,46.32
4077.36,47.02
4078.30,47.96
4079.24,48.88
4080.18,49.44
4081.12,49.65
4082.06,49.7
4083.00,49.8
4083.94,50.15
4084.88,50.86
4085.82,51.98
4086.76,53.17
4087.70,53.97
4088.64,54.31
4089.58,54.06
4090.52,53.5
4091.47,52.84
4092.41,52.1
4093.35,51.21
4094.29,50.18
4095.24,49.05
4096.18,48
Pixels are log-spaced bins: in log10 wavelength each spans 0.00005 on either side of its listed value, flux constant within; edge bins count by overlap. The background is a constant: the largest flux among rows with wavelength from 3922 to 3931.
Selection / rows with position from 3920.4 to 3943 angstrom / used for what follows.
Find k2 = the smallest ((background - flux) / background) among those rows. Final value -0.1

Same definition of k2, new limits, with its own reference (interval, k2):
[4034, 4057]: -0.8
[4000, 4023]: -0.9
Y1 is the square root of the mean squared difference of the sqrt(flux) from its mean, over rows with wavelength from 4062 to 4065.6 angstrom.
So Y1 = 0.037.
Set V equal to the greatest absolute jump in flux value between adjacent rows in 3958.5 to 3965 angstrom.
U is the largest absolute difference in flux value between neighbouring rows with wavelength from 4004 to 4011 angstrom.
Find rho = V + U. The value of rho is 2.87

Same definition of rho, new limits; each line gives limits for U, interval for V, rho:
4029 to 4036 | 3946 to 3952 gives 1.05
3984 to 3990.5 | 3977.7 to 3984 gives 4.34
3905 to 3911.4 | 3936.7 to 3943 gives 2.74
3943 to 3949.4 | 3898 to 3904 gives 2.56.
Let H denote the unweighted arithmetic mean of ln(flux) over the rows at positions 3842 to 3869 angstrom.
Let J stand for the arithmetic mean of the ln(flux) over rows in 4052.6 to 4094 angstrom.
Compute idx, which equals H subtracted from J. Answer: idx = 0.69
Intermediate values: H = 3.17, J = 3.85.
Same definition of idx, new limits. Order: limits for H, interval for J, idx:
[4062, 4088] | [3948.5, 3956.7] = -0.35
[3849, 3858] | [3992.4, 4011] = 0.69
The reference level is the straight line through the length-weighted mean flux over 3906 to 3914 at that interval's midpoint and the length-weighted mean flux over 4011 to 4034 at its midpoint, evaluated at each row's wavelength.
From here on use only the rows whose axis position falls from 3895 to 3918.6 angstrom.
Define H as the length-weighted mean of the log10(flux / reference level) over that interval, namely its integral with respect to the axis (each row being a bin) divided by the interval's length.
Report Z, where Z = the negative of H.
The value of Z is 0.02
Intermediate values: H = -0.02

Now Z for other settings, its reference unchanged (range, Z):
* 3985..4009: 0.01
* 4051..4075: 0.11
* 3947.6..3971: 0.23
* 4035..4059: 0.06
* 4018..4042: 0.02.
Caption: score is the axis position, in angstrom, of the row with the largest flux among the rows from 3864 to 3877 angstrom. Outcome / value 3867.04 angstrom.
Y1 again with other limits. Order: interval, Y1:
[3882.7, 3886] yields 0.069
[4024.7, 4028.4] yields 0.021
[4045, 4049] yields 0.047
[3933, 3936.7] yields 0.167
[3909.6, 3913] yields 0.016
